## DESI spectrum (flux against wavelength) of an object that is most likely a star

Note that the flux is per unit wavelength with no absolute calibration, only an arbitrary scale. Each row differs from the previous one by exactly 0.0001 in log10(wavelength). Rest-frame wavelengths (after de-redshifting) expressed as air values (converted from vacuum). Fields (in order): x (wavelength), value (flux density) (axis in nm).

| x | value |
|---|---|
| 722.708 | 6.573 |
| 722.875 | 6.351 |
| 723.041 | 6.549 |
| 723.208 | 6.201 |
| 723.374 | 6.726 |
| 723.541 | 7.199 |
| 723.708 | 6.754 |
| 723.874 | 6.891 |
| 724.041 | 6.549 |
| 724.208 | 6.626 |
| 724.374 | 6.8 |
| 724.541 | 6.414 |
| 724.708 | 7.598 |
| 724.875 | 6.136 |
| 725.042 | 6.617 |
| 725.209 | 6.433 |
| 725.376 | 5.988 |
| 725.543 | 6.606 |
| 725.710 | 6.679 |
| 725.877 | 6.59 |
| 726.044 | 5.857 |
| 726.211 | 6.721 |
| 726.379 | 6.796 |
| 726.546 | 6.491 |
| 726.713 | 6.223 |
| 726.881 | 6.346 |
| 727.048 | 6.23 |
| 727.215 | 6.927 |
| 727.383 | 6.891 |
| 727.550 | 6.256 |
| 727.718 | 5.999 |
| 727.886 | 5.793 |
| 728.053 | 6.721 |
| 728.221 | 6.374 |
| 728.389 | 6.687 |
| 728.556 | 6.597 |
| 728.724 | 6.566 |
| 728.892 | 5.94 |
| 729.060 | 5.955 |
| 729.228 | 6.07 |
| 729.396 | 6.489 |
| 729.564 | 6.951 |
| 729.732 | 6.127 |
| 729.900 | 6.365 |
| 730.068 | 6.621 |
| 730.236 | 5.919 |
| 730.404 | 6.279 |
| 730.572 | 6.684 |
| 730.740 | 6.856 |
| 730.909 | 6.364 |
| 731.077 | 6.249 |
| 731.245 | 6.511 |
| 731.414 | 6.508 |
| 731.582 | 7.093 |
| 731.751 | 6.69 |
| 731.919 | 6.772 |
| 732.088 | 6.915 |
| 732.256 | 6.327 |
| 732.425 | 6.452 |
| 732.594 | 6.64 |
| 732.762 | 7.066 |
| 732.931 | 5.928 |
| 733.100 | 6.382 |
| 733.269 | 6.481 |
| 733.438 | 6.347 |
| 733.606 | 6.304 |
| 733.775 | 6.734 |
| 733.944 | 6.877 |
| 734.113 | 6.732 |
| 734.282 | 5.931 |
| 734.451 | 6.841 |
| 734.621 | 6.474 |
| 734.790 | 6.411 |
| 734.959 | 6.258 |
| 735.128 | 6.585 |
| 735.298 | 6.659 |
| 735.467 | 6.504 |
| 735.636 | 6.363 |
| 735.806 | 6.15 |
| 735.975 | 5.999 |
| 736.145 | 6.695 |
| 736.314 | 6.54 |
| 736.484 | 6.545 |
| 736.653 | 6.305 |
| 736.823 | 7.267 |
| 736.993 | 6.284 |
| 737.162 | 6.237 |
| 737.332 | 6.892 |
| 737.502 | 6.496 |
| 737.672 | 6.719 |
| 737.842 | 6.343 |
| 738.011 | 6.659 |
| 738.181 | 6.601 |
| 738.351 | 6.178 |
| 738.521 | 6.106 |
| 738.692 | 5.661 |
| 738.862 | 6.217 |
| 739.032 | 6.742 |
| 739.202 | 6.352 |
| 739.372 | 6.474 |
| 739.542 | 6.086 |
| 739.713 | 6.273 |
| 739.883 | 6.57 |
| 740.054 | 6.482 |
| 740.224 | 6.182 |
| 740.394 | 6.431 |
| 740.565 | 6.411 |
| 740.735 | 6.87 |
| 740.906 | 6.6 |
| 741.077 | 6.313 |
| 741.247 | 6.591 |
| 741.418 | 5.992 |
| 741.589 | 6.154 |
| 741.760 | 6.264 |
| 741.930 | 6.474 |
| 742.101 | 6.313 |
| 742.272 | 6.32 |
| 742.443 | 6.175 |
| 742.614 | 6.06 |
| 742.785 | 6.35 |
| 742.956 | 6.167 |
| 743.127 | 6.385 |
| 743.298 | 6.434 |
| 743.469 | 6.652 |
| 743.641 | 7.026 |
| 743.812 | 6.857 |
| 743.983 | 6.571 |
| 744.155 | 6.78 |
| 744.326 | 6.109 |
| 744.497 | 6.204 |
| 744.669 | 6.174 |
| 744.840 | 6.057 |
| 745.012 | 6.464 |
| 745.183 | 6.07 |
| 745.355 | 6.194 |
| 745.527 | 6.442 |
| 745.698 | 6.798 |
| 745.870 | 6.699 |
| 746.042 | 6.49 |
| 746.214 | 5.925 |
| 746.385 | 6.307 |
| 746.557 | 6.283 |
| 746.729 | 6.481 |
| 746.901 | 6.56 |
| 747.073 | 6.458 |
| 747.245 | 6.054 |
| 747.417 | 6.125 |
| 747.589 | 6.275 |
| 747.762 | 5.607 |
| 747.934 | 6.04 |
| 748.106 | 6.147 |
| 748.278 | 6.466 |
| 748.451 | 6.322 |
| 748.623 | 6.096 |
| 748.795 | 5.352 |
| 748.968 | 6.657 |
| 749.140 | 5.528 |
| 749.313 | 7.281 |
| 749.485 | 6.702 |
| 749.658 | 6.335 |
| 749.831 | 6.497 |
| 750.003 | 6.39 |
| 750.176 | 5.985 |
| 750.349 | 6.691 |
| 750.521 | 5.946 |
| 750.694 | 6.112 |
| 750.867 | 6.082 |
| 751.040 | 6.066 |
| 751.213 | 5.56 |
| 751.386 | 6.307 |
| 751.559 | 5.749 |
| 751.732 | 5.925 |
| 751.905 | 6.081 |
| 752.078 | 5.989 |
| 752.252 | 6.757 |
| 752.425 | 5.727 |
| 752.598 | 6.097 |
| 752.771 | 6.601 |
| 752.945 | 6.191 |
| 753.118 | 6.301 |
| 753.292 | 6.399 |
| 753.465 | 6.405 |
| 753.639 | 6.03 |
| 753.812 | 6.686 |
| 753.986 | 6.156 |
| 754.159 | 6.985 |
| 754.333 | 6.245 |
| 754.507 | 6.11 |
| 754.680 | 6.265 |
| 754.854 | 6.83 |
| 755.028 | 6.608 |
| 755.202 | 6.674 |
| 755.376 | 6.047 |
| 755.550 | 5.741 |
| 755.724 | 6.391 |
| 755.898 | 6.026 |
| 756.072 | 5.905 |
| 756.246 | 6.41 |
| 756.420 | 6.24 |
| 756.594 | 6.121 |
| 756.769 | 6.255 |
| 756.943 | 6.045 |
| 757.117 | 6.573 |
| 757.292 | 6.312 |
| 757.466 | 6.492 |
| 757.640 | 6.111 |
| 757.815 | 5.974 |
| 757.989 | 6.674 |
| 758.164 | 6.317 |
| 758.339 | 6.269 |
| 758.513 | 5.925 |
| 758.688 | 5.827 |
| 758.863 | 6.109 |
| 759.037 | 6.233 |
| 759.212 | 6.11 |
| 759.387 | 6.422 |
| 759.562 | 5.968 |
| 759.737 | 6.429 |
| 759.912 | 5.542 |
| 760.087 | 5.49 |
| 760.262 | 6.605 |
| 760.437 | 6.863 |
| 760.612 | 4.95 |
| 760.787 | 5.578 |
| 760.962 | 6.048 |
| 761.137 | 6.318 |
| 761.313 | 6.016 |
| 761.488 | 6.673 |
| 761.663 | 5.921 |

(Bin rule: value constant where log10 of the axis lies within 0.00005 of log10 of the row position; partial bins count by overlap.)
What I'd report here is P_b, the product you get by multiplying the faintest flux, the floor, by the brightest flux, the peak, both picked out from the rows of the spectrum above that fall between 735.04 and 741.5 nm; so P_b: 41.1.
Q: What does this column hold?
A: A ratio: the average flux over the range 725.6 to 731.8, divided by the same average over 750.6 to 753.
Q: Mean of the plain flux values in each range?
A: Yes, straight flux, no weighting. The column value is 1.06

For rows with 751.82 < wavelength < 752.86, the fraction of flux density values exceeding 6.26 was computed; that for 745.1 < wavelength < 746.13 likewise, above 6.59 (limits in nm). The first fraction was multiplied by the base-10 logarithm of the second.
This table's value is -0.16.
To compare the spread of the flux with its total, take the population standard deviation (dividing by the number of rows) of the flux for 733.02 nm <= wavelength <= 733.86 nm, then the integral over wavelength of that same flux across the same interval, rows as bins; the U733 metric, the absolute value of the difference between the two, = 5.3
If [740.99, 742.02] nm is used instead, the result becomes 6.3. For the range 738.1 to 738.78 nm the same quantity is 3.8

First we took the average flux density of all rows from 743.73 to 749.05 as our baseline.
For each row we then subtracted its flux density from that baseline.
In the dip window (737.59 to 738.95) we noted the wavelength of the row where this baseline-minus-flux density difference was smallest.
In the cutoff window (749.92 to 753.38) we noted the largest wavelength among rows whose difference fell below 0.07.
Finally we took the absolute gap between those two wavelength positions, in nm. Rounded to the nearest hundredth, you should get 15.62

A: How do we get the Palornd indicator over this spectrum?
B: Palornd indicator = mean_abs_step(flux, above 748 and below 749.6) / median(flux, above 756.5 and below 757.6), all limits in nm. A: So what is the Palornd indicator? 0.123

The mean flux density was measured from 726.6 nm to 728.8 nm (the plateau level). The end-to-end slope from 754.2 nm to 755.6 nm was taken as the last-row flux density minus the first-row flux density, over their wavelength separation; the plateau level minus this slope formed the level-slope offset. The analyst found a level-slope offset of 6.85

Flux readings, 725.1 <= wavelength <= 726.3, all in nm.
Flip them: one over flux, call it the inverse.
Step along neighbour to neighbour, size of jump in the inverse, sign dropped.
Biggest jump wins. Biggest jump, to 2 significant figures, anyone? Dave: 0.022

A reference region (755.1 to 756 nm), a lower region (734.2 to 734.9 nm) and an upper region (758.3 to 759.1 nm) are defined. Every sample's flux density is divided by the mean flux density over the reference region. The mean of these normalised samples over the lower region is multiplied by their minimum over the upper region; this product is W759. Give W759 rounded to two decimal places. 0.98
